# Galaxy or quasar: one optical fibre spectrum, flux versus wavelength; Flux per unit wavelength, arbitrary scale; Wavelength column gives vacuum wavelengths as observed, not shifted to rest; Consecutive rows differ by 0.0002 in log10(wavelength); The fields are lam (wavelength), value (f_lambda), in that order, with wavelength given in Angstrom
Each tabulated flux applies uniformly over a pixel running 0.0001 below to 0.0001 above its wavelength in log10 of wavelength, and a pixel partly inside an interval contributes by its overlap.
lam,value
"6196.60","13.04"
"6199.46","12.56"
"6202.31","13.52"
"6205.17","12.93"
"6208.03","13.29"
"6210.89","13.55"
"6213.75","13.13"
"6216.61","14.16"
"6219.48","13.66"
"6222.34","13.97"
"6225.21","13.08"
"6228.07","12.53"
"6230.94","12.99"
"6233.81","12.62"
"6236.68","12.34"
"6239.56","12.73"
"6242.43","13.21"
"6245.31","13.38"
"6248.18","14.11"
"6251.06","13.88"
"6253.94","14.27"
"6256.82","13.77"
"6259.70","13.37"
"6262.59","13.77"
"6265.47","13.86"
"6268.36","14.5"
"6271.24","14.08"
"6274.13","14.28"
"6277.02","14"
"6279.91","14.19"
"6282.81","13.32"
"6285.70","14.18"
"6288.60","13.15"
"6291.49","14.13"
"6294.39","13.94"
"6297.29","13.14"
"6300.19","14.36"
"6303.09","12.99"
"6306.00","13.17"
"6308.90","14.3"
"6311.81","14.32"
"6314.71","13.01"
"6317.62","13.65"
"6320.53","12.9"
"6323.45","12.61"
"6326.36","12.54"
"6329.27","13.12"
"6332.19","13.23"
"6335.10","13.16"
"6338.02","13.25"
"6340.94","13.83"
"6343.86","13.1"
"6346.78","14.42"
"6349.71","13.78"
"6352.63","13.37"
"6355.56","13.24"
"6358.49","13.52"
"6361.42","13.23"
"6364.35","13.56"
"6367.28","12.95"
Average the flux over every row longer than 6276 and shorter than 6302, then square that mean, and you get 191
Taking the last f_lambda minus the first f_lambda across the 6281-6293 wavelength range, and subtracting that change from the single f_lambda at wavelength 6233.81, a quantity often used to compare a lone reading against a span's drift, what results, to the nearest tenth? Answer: 11.8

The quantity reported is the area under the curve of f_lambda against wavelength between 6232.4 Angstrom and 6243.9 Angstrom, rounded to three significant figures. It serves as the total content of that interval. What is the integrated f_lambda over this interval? 146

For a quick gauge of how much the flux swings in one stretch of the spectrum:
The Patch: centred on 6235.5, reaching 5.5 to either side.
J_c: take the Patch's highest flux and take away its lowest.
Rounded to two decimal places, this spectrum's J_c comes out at 0.65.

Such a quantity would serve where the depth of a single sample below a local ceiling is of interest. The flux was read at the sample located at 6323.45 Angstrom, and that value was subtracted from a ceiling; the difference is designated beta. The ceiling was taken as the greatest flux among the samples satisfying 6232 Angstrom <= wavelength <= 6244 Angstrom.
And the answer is 0.6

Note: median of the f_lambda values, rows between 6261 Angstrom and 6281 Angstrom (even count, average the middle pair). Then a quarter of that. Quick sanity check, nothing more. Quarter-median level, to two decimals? 3.52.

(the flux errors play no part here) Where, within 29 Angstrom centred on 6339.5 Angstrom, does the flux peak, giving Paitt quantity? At 6346.78 Angstrom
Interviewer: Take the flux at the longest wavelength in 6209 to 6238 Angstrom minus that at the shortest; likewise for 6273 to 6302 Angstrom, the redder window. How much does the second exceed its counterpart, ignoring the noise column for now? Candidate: 1.3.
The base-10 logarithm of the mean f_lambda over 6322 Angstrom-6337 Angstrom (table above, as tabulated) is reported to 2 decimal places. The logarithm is 1.11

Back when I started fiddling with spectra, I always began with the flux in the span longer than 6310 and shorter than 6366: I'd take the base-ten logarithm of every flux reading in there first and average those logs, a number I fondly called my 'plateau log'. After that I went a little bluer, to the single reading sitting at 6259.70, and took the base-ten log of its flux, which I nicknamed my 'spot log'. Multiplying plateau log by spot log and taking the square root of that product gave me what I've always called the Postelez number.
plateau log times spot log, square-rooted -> 1.13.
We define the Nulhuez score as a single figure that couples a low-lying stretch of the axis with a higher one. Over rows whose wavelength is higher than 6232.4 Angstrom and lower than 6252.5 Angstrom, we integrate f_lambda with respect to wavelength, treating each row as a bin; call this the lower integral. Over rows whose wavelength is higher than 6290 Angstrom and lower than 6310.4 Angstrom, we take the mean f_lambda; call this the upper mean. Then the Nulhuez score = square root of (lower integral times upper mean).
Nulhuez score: 60.3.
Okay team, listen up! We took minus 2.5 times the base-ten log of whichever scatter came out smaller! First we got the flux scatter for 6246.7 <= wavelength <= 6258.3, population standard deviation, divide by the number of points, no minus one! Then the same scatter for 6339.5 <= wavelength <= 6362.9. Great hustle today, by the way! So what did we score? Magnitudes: 1.78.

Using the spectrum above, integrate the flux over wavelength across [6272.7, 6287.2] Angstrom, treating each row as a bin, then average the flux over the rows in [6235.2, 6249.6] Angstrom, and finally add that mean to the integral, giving 216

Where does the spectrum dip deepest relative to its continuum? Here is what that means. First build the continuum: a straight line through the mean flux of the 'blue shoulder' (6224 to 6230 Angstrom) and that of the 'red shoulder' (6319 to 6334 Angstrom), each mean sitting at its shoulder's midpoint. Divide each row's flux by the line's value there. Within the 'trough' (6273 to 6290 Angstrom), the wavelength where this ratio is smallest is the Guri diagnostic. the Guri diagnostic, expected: 6288.60 Angstrom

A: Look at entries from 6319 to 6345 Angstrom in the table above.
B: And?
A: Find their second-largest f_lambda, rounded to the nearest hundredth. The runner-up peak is 13.25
